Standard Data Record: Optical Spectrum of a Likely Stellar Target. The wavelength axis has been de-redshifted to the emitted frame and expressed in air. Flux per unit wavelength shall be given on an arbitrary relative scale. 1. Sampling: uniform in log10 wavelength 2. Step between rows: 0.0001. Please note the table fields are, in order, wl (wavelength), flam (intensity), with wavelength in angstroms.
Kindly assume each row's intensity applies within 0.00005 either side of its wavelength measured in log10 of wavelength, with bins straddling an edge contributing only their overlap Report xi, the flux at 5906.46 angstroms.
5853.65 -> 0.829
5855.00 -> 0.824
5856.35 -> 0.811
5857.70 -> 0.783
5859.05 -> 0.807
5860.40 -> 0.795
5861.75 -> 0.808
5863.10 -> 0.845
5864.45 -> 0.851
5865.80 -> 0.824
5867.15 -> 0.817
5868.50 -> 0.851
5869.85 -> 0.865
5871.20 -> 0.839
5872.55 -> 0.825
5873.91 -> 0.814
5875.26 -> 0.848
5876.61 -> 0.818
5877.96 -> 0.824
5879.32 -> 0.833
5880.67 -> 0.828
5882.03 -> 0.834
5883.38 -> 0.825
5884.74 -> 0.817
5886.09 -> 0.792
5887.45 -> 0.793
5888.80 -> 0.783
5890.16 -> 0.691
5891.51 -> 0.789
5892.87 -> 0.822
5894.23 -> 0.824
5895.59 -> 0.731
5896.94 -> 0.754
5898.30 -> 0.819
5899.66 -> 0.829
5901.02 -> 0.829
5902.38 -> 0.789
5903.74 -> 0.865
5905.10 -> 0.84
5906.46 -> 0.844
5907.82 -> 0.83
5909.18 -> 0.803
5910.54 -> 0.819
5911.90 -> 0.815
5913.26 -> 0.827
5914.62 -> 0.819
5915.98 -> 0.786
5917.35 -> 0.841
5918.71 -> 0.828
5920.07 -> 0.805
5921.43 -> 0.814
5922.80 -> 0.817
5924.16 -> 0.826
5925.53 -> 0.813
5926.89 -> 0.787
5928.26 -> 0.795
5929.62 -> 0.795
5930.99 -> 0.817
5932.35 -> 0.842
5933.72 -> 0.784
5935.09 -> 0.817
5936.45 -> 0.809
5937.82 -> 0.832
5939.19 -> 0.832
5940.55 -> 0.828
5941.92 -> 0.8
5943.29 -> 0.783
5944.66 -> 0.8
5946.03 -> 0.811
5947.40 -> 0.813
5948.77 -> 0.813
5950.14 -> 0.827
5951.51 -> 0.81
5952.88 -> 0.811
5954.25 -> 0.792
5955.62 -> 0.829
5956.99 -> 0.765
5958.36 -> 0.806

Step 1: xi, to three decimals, 0.844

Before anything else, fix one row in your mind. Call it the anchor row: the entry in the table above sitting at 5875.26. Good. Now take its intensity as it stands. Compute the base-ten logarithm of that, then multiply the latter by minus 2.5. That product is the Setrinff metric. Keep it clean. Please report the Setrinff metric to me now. 0.18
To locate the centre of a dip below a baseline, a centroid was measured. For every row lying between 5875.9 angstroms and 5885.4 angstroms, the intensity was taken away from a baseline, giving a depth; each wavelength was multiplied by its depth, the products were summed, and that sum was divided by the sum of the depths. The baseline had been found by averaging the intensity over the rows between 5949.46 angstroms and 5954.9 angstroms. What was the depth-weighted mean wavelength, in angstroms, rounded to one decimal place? 5880.7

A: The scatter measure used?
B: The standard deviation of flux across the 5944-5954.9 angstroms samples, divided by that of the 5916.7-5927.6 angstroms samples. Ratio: 0.63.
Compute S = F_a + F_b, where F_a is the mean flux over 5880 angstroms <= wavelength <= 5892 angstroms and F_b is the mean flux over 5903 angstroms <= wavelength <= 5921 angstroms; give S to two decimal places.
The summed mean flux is 1.62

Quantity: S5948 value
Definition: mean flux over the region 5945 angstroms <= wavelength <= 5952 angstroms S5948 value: 0.81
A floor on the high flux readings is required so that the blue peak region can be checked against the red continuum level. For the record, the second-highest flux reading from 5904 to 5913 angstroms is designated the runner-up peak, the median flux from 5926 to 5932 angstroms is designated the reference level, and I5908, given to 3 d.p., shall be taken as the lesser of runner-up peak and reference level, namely 0.795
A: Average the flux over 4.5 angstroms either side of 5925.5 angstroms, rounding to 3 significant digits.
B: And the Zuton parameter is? 0.807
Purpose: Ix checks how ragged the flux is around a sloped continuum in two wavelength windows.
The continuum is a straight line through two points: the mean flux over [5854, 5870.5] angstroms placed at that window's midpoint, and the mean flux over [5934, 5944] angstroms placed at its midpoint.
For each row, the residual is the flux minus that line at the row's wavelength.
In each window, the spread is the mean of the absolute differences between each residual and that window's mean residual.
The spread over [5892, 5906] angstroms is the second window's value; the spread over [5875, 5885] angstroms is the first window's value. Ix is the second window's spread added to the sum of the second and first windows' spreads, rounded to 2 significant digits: 0.070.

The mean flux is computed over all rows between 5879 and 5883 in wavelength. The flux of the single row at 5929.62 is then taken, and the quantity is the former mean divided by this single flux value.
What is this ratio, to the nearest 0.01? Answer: 1.05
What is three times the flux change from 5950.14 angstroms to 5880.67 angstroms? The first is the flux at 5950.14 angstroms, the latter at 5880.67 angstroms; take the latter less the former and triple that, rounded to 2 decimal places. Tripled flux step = 0.00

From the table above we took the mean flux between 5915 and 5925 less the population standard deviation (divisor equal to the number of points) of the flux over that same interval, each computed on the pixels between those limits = 0.800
